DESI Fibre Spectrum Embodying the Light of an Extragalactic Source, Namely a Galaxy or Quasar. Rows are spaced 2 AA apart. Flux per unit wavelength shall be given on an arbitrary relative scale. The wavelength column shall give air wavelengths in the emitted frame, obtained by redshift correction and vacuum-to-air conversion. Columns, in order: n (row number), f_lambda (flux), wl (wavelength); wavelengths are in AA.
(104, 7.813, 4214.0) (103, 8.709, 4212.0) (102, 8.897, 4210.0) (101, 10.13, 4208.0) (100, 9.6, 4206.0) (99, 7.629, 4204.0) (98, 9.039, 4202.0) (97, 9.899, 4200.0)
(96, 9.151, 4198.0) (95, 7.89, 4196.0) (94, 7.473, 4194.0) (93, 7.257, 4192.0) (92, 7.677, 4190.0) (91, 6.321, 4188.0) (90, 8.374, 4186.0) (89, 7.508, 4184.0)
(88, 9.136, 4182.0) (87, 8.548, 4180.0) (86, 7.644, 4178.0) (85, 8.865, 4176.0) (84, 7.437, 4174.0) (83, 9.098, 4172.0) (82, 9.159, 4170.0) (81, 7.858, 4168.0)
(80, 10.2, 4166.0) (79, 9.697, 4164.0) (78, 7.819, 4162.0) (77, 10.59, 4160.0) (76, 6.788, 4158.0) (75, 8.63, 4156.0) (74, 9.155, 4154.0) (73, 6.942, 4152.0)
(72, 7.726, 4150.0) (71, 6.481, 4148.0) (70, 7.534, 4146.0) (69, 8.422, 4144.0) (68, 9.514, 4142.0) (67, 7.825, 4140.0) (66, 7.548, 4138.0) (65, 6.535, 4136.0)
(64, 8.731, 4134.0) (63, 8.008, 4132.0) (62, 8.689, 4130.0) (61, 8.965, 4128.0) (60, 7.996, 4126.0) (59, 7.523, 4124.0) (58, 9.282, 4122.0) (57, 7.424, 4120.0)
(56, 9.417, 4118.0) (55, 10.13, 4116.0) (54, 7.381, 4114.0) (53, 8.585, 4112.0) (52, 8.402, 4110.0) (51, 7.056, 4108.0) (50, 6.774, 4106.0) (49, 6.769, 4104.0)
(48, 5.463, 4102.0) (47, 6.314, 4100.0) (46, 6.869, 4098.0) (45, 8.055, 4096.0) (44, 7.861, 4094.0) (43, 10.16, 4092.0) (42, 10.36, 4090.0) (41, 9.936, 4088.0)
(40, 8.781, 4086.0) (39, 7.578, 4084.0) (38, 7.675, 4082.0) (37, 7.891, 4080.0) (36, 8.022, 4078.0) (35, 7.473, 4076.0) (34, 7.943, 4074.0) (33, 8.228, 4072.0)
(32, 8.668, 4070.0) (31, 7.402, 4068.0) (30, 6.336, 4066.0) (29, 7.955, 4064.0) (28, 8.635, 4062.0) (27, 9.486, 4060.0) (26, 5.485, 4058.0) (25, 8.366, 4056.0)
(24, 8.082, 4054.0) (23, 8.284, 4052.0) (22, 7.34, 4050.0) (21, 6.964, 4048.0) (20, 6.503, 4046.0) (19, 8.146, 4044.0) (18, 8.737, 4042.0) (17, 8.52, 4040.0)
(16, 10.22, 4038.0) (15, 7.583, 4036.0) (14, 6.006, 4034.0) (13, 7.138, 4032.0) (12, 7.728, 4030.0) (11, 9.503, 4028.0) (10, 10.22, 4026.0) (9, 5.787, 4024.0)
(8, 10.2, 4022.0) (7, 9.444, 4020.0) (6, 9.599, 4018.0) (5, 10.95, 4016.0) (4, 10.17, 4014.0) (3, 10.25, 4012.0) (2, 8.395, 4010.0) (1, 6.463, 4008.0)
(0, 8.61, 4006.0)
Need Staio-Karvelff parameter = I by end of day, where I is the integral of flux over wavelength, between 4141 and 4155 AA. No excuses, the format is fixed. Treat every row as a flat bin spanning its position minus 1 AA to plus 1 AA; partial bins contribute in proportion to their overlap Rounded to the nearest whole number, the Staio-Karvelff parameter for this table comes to 112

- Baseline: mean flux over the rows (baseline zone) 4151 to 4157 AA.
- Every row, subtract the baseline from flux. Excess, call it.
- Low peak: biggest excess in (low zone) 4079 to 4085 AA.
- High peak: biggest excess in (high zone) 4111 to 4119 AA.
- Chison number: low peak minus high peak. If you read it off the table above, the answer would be -2.2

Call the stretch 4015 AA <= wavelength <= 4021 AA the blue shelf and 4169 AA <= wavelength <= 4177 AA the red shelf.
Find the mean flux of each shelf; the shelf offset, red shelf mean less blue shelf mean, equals -1.4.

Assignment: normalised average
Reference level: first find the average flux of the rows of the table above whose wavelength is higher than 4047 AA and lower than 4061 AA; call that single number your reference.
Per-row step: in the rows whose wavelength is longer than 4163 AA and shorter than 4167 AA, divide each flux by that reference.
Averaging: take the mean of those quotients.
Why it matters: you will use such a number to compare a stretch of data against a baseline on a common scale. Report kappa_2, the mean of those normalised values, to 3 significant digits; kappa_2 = 1.29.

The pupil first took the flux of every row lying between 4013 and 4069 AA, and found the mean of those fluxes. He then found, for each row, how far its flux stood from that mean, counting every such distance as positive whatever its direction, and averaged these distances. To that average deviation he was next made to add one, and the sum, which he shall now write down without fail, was 2.21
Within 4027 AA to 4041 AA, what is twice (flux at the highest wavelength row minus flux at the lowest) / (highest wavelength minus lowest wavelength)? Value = -0.16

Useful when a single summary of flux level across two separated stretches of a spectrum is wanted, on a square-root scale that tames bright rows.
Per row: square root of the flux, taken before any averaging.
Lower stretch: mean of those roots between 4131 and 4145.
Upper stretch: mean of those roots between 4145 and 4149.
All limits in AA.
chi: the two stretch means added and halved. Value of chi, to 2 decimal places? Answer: 2.74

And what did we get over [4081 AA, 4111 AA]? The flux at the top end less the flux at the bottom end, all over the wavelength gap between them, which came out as 0.026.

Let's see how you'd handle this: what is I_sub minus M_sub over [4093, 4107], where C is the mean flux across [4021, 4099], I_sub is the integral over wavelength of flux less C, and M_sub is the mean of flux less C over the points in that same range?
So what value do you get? -16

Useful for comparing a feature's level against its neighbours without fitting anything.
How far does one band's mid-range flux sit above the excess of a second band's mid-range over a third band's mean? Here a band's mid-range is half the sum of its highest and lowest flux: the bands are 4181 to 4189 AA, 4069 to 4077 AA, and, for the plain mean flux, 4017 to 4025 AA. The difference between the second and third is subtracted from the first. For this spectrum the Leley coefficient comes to 8.4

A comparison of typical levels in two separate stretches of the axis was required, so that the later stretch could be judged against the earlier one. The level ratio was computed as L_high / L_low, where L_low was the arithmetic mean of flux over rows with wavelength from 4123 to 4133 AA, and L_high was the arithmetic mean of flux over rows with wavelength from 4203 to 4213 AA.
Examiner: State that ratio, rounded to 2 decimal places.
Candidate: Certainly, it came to 1.09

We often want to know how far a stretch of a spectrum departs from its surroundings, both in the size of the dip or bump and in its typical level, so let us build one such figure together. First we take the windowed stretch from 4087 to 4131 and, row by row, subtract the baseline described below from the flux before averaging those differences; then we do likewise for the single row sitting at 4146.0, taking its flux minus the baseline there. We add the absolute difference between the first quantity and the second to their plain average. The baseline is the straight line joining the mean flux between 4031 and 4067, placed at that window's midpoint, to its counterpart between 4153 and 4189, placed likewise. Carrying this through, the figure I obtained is 0.45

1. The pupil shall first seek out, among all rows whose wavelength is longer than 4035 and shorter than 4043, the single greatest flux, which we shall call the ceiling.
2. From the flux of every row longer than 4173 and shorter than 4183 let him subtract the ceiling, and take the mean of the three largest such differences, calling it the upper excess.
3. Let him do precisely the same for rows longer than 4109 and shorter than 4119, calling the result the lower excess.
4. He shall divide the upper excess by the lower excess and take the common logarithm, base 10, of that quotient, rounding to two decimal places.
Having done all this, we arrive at 0.21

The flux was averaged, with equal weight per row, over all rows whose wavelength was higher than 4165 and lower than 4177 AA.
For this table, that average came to 8.8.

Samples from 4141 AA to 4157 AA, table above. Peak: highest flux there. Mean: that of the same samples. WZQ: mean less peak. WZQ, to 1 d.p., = -1.5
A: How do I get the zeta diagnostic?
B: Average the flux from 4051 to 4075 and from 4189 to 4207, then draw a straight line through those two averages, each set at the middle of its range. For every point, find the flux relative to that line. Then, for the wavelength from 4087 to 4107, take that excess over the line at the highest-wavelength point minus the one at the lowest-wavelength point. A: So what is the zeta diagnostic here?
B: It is -3.2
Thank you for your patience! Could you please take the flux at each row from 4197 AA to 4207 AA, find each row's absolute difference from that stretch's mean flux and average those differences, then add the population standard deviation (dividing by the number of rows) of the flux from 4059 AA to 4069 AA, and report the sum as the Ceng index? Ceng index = 1.65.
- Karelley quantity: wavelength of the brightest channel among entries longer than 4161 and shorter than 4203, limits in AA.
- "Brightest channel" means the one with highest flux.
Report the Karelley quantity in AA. 4166.0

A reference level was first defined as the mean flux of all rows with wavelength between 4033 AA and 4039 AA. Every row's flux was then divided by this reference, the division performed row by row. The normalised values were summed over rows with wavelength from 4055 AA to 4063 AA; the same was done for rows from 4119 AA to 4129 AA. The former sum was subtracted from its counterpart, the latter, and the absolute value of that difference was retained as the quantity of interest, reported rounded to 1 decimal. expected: 1.2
